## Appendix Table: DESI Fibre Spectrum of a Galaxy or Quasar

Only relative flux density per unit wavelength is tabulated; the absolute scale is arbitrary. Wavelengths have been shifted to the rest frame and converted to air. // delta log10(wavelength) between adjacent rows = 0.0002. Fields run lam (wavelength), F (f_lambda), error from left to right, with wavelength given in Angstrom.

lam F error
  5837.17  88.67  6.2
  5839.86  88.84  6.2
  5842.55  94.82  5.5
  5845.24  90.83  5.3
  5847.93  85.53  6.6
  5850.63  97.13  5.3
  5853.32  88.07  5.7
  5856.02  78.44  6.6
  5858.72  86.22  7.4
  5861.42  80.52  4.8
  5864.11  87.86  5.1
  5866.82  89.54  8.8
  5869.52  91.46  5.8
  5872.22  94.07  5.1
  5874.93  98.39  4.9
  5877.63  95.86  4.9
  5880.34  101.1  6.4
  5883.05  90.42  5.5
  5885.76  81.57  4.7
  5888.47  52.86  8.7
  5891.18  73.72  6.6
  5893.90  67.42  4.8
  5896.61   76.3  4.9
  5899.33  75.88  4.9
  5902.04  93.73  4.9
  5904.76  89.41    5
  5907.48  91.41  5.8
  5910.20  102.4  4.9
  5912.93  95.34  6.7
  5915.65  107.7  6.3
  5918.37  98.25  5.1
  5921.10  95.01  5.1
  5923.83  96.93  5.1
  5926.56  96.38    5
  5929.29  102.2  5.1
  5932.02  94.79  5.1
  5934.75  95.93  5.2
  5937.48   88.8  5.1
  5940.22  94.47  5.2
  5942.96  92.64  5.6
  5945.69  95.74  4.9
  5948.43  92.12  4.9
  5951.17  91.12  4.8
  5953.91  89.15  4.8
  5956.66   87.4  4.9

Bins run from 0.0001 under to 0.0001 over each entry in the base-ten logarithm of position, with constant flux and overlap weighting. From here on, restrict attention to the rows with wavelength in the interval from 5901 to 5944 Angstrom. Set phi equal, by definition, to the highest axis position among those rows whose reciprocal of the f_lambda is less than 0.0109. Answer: 5942.96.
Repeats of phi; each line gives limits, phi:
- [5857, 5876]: 5874.93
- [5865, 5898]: 5880.34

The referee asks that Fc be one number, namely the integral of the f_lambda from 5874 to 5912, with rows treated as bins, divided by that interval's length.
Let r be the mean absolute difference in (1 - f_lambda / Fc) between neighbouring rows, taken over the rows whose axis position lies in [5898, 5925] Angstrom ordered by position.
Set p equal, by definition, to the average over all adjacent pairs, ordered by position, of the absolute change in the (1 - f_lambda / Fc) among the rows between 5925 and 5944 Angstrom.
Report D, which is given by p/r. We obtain 0.6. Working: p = 0.06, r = 0.090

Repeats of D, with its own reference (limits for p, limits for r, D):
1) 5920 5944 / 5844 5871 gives 0.6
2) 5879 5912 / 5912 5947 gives 2.2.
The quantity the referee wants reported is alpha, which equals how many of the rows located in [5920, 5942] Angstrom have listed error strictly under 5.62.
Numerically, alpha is 8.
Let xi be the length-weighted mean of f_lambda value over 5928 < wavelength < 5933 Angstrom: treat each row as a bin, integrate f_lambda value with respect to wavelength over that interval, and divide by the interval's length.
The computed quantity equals 99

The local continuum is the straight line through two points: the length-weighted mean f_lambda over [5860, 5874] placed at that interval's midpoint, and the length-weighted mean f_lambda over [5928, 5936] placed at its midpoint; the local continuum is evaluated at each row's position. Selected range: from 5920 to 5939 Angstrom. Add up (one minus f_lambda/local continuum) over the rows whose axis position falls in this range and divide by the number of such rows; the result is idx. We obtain 0.016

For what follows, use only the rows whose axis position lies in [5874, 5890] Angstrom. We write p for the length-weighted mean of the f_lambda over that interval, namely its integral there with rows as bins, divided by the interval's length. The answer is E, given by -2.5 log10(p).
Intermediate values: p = 86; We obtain -4.84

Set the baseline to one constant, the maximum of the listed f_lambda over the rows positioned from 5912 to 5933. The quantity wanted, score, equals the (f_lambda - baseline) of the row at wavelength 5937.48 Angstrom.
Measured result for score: -19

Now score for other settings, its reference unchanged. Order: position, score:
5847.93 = -22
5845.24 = -17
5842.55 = -13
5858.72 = -21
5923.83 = -11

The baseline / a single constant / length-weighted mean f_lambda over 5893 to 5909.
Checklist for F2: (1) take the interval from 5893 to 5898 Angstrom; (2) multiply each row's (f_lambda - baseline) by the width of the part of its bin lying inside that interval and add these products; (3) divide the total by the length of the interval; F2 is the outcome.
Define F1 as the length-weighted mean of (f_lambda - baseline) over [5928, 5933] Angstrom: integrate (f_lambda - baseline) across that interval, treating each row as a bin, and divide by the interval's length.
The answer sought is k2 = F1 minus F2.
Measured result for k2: 26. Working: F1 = 15.7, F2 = -11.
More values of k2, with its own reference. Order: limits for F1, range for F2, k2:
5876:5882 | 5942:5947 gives 4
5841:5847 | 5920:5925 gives -4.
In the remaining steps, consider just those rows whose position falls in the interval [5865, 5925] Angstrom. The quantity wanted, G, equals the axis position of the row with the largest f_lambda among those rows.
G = 5915.65 Angstrom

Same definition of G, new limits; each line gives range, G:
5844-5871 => 5850.63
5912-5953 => 5915.65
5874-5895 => 5880.34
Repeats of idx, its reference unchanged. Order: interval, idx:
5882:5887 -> 0.058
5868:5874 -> -0.037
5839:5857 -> -0.031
